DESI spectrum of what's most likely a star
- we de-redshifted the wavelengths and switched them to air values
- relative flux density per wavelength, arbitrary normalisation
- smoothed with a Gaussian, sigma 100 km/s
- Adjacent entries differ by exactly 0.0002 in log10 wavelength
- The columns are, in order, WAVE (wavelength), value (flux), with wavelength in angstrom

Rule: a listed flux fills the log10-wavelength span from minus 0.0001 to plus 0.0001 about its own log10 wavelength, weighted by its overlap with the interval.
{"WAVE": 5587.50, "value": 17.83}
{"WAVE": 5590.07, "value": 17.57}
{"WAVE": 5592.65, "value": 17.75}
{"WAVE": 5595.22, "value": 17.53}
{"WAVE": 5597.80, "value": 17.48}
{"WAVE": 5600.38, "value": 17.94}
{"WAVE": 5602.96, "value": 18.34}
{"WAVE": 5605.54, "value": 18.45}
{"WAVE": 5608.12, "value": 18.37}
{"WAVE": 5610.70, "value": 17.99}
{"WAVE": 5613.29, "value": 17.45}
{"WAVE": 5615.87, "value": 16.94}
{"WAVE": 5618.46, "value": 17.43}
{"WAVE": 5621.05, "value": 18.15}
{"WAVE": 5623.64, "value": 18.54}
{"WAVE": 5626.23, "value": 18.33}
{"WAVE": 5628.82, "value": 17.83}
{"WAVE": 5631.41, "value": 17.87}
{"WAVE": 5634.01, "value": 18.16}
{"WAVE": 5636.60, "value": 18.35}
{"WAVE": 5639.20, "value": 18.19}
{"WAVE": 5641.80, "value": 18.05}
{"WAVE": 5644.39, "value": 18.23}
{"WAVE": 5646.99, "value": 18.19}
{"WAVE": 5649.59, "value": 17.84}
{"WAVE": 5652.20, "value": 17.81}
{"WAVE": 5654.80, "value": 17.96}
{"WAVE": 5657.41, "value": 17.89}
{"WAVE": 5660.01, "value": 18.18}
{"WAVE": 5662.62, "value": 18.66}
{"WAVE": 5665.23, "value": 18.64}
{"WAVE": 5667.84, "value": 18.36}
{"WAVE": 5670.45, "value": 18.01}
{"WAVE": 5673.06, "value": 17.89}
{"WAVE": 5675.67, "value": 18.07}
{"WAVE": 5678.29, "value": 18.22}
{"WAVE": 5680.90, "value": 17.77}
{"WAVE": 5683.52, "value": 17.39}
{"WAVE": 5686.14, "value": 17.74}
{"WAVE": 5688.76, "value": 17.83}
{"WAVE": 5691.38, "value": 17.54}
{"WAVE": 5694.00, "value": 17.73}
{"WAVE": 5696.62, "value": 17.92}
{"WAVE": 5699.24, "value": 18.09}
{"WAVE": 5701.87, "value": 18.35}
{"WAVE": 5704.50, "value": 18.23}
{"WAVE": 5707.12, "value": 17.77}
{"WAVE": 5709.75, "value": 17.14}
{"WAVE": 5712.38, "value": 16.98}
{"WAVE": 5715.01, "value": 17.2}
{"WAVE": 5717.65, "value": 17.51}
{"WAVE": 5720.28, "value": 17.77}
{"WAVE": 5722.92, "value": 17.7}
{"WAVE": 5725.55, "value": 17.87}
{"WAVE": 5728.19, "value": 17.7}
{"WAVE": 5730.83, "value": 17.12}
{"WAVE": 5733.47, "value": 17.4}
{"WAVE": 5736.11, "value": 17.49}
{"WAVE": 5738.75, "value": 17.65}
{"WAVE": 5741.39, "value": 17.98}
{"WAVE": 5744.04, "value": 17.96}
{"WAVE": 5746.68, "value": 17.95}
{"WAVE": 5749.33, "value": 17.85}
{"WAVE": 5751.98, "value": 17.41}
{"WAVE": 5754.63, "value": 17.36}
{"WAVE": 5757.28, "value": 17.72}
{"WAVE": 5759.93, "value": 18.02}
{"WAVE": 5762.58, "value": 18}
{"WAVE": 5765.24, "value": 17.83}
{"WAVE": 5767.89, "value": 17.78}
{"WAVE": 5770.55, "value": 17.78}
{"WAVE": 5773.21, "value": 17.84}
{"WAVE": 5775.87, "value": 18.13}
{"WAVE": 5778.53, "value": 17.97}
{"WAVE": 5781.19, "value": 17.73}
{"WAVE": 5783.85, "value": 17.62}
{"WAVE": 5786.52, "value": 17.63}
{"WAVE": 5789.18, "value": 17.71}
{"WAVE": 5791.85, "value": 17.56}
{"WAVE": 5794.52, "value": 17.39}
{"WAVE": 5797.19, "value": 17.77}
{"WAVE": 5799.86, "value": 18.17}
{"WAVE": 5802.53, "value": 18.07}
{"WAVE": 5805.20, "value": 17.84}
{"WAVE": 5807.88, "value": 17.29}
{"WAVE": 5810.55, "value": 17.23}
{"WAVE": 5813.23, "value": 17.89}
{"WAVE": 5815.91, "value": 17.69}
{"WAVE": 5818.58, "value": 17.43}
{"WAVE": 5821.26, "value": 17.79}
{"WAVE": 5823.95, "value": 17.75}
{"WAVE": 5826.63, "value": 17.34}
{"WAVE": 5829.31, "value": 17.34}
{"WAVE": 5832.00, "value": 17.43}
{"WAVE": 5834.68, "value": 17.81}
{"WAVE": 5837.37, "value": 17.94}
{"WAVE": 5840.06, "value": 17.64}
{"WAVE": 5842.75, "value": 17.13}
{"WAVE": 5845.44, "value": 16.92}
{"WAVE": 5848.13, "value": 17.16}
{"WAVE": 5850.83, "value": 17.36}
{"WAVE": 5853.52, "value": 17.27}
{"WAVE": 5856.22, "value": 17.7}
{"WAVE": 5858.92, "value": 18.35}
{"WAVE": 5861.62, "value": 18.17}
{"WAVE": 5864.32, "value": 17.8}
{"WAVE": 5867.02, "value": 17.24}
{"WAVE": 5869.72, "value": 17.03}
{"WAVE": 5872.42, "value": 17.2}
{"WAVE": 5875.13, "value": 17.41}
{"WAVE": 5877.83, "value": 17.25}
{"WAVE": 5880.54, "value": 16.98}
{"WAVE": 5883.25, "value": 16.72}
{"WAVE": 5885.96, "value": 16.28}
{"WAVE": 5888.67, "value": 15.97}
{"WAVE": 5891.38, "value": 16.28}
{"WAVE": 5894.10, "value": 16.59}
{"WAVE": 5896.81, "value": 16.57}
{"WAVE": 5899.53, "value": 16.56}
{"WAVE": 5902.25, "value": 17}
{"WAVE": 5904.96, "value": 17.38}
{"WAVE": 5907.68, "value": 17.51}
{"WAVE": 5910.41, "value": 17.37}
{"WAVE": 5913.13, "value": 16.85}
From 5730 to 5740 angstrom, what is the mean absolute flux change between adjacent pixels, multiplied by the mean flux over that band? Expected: 3.1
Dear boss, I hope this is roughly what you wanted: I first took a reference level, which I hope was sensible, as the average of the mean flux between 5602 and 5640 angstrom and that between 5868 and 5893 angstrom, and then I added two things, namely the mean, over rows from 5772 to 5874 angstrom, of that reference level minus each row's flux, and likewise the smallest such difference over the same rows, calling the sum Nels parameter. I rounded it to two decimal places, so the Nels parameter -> -1.15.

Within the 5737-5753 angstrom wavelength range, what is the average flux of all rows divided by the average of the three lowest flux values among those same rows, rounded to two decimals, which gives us 1.01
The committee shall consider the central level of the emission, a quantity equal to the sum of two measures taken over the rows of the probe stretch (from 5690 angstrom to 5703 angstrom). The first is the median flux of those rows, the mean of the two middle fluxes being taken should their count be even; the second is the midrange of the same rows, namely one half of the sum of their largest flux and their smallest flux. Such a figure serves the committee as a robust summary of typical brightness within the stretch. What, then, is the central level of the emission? 35.9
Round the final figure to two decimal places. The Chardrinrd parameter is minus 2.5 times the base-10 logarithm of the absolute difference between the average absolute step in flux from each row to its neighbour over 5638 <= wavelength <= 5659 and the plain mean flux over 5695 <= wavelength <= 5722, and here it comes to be -3.11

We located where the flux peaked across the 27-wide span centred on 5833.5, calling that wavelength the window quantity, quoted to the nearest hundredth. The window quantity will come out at 5837.37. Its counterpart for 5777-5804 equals 5799.86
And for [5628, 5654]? 5636.60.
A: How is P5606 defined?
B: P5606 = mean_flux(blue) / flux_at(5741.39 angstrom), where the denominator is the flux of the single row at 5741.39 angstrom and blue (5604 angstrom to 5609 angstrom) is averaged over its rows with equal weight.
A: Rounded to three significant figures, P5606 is 1.02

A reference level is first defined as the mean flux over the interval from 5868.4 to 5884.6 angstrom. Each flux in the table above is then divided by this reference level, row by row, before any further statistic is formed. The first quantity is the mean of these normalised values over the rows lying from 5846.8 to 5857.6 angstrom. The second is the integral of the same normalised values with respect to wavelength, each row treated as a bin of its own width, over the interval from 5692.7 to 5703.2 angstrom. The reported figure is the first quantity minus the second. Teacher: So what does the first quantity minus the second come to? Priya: -10.0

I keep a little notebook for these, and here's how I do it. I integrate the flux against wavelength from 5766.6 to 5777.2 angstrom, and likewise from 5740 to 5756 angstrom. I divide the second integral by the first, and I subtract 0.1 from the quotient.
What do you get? 1.4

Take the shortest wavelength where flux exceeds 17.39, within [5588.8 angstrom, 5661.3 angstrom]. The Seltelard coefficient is 5590.07 angstrom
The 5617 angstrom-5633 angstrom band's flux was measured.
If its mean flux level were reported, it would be 18.0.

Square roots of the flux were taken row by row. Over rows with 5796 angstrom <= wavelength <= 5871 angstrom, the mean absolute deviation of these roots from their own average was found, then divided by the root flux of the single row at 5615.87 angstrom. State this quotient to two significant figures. 0.0093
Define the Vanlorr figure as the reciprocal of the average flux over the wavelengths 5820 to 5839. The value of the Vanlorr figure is 0.0567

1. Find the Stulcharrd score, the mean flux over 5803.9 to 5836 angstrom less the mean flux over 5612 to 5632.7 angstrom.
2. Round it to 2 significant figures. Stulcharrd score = -0.25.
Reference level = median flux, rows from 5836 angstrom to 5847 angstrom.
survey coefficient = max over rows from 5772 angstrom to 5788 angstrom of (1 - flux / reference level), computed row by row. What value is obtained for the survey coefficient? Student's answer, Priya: -0.01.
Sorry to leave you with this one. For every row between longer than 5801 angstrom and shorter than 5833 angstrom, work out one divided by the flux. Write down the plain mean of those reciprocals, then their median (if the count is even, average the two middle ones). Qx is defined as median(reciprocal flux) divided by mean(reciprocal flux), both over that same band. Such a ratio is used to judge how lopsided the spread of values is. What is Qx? 1.00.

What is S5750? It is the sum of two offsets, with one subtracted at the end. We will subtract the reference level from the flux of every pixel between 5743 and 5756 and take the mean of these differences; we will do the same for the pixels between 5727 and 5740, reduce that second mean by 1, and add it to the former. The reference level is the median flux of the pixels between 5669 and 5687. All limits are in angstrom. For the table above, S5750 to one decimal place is -1.6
